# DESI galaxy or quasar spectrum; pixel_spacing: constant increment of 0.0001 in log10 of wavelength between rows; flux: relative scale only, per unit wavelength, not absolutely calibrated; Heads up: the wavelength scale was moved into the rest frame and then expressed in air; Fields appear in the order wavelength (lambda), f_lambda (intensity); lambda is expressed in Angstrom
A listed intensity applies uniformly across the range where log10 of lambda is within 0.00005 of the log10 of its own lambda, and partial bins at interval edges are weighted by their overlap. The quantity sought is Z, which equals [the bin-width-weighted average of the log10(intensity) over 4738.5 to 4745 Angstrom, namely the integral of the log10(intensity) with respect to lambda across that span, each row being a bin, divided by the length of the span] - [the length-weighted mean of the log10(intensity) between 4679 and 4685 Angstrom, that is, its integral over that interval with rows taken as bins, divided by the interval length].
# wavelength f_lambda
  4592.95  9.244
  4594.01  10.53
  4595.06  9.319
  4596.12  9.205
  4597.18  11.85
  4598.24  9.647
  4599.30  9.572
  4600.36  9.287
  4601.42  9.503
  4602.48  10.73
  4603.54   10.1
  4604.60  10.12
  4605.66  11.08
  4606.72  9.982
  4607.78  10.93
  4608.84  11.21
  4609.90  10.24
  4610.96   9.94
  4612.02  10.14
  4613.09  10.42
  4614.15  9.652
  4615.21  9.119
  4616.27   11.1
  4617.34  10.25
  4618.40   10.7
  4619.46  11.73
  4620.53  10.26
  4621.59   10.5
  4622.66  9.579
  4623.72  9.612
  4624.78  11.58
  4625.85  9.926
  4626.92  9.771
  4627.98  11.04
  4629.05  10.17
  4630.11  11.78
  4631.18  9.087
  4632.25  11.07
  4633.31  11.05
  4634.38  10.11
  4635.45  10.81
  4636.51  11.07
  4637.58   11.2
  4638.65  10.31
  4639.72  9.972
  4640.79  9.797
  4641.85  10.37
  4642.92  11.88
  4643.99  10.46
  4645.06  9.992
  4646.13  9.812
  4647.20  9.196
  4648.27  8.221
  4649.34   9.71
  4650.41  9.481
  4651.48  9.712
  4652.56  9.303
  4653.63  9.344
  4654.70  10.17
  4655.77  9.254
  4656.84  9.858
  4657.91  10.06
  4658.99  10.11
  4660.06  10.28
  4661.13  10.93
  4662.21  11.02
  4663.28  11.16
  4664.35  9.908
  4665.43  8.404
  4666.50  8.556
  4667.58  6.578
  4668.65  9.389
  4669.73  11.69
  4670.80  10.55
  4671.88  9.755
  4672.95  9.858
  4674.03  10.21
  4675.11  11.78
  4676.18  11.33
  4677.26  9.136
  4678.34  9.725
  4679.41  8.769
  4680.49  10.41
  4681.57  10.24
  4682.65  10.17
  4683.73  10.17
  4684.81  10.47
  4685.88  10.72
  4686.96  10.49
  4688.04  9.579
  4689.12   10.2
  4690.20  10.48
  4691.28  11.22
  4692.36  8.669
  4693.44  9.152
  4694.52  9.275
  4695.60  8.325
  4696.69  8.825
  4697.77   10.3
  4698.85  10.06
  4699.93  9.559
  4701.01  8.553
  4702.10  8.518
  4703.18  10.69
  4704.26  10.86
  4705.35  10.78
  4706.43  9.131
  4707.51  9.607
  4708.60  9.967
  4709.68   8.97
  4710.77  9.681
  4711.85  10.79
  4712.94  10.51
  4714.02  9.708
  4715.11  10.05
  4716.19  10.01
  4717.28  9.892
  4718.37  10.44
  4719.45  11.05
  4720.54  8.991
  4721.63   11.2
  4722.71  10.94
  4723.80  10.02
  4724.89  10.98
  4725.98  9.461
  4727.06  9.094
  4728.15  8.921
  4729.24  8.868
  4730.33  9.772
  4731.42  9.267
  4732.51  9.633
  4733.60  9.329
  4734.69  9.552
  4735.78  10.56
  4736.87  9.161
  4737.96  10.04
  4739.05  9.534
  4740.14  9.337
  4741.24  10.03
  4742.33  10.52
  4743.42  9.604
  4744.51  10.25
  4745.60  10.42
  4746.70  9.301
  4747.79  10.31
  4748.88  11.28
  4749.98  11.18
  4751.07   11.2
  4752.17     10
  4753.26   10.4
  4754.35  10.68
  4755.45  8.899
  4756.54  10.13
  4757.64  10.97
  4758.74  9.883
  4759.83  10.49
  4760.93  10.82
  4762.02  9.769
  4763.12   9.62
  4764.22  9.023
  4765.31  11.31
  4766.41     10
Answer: -0.005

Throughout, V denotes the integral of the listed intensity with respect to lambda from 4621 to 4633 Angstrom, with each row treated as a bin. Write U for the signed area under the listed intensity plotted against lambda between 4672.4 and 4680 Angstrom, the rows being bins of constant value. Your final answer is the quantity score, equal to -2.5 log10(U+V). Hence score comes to -5.8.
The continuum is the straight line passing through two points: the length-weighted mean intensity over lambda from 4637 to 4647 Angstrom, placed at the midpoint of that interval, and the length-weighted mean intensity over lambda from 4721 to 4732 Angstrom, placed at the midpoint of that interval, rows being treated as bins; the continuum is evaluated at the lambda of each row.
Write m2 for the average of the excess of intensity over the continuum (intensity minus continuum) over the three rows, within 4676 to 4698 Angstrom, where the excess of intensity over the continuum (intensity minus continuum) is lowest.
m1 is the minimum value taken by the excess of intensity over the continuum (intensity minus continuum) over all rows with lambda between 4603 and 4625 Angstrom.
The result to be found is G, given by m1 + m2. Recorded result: -2.9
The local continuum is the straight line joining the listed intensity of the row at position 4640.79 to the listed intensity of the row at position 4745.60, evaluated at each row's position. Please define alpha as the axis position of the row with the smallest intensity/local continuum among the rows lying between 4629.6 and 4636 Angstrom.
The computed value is 4631.18 Angstrom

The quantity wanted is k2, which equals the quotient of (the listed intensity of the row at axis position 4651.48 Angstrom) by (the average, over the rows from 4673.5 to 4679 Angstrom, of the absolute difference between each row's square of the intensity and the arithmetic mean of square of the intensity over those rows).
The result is 0.51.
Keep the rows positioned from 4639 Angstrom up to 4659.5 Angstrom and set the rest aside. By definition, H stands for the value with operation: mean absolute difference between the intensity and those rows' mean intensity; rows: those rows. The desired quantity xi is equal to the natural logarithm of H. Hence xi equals -0.76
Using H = 0.47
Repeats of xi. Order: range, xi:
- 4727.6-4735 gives -1.30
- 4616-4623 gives -0.68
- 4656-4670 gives -0.01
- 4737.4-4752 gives -0.61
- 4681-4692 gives -1.20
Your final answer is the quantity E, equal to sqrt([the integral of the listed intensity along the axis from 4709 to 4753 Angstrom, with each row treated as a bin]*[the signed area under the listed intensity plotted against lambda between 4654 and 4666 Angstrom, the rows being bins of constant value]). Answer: 231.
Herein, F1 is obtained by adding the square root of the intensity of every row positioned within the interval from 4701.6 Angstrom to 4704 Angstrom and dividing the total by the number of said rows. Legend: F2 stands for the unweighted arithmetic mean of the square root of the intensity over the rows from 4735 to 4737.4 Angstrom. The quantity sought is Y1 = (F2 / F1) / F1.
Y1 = 0.328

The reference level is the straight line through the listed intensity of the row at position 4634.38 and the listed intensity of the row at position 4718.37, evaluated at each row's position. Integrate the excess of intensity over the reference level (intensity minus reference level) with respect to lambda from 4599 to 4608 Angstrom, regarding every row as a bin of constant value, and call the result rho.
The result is 1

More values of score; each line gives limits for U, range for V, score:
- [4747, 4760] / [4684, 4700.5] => -6.2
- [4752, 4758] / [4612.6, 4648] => -6.6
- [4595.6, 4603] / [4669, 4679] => -5.6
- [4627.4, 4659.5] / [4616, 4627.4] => -6.6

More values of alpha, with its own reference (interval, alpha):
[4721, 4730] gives 4729.24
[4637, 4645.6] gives 4640.79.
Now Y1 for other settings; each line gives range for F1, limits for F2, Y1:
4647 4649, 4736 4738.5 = 0.356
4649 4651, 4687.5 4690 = 0.328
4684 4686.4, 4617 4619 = 0.305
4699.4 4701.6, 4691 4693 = 0.348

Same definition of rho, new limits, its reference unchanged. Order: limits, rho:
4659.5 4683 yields -6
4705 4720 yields -6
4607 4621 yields 6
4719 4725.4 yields 0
